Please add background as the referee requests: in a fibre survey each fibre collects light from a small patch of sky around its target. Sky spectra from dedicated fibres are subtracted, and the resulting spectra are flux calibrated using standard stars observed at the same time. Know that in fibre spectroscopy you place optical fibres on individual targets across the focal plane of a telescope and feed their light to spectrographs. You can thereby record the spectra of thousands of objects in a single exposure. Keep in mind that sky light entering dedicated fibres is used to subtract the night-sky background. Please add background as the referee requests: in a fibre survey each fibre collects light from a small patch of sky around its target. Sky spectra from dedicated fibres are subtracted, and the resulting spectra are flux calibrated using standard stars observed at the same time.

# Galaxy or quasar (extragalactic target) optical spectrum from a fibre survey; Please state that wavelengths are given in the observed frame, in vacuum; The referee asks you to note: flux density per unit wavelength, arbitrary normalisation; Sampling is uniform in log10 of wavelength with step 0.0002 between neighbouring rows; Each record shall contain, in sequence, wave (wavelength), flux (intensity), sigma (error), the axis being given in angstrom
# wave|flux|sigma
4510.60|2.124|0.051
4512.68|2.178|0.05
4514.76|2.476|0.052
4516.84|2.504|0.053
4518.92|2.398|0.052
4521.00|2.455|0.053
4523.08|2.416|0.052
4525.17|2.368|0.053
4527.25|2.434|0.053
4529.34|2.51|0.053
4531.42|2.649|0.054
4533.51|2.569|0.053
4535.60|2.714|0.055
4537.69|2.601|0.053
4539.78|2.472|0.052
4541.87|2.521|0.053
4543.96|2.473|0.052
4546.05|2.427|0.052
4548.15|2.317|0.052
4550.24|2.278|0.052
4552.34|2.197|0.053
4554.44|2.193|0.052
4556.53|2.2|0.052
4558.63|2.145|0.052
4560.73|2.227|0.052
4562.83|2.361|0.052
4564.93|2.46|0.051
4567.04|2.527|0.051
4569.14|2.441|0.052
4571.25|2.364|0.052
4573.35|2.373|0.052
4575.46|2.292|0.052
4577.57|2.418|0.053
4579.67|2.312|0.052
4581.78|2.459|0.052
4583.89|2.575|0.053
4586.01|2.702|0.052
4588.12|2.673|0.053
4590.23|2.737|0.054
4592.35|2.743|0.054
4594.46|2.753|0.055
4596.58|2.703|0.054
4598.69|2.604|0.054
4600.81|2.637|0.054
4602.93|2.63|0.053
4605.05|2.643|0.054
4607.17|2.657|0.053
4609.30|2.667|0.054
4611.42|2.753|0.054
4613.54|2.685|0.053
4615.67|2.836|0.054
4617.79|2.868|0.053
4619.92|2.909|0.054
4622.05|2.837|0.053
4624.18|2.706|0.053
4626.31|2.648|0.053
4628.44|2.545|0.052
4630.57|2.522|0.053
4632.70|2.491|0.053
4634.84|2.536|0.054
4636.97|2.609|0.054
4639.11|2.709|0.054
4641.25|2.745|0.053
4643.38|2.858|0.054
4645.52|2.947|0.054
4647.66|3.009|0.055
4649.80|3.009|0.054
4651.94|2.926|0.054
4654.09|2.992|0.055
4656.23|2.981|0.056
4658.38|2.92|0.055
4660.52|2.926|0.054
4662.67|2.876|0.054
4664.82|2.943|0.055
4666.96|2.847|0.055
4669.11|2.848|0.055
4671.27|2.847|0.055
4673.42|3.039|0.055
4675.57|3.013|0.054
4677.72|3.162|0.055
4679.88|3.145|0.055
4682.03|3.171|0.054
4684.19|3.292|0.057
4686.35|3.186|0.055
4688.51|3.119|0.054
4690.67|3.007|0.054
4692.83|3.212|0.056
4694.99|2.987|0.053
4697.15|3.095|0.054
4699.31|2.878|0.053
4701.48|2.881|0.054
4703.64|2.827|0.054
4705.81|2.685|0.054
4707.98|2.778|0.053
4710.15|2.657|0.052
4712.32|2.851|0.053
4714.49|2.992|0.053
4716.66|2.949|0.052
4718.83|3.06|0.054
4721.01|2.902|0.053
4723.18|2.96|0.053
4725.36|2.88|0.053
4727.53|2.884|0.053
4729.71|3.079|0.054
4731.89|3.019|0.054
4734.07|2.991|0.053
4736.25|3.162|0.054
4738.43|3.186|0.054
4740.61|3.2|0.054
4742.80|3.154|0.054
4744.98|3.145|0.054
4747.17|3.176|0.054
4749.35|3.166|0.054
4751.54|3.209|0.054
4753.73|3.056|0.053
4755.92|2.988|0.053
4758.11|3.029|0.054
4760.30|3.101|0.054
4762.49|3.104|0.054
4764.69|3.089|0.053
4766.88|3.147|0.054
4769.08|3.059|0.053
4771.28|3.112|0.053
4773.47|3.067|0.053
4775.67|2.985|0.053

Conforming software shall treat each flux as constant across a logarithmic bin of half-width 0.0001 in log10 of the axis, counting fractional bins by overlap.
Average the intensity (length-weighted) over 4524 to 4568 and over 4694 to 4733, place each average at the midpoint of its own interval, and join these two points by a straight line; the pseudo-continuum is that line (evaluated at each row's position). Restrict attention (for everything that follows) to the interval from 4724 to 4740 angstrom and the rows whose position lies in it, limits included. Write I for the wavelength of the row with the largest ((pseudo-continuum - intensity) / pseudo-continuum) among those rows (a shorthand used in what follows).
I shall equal 4727.53 angstrom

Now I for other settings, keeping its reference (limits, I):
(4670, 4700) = 4699.31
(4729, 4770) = 4755.92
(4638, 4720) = 4710.15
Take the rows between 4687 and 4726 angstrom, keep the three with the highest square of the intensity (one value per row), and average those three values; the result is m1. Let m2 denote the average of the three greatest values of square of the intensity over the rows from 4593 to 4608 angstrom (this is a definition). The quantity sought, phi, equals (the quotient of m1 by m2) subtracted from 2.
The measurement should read 0.65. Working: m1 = 9.9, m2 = 7.3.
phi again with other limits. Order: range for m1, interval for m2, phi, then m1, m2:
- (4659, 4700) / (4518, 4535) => 0.43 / 10.4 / 6.6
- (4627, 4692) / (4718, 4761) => 0.99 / 10.3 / 10.2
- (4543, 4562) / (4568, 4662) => 1.36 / 5.8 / 9.0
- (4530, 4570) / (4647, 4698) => 1.32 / 7.0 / 10.4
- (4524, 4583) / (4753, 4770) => 1.27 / 7.0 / 9.7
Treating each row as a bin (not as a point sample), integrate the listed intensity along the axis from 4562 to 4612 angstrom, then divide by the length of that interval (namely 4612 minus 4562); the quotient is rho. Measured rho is 2.56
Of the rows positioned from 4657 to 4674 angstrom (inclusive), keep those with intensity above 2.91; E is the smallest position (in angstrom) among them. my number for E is 4658.38 angstrom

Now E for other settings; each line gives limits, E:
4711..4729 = 4714.49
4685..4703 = 4686.35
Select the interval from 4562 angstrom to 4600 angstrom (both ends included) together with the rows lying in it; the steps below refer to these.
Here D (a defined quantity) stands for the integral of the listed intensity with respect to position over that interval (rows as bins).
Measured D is 96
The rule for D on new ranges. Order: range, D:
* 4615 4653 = 105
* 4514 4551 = 92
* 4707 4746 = 117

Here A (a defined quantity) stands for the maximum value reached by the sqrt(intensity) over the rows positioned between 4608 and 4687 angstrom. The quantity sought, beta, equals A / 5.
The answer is 0.363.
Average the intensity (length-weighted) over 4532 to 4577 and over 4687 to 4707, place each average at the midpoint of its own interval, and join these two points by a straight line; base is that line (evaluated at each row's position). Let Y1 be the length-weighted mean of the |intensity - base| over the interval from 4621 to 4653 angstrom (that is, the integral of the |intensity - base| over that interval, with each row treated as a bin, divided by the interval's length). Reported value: 0.13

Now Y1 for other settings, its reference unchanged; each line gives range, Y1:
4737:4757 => 0.06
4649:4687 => 0.16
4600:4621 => 0.11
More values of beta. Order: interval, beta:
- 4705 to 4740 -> 0.357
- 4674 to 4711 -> 0.363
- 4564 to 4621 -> 0.341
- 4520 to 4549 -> 0.329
